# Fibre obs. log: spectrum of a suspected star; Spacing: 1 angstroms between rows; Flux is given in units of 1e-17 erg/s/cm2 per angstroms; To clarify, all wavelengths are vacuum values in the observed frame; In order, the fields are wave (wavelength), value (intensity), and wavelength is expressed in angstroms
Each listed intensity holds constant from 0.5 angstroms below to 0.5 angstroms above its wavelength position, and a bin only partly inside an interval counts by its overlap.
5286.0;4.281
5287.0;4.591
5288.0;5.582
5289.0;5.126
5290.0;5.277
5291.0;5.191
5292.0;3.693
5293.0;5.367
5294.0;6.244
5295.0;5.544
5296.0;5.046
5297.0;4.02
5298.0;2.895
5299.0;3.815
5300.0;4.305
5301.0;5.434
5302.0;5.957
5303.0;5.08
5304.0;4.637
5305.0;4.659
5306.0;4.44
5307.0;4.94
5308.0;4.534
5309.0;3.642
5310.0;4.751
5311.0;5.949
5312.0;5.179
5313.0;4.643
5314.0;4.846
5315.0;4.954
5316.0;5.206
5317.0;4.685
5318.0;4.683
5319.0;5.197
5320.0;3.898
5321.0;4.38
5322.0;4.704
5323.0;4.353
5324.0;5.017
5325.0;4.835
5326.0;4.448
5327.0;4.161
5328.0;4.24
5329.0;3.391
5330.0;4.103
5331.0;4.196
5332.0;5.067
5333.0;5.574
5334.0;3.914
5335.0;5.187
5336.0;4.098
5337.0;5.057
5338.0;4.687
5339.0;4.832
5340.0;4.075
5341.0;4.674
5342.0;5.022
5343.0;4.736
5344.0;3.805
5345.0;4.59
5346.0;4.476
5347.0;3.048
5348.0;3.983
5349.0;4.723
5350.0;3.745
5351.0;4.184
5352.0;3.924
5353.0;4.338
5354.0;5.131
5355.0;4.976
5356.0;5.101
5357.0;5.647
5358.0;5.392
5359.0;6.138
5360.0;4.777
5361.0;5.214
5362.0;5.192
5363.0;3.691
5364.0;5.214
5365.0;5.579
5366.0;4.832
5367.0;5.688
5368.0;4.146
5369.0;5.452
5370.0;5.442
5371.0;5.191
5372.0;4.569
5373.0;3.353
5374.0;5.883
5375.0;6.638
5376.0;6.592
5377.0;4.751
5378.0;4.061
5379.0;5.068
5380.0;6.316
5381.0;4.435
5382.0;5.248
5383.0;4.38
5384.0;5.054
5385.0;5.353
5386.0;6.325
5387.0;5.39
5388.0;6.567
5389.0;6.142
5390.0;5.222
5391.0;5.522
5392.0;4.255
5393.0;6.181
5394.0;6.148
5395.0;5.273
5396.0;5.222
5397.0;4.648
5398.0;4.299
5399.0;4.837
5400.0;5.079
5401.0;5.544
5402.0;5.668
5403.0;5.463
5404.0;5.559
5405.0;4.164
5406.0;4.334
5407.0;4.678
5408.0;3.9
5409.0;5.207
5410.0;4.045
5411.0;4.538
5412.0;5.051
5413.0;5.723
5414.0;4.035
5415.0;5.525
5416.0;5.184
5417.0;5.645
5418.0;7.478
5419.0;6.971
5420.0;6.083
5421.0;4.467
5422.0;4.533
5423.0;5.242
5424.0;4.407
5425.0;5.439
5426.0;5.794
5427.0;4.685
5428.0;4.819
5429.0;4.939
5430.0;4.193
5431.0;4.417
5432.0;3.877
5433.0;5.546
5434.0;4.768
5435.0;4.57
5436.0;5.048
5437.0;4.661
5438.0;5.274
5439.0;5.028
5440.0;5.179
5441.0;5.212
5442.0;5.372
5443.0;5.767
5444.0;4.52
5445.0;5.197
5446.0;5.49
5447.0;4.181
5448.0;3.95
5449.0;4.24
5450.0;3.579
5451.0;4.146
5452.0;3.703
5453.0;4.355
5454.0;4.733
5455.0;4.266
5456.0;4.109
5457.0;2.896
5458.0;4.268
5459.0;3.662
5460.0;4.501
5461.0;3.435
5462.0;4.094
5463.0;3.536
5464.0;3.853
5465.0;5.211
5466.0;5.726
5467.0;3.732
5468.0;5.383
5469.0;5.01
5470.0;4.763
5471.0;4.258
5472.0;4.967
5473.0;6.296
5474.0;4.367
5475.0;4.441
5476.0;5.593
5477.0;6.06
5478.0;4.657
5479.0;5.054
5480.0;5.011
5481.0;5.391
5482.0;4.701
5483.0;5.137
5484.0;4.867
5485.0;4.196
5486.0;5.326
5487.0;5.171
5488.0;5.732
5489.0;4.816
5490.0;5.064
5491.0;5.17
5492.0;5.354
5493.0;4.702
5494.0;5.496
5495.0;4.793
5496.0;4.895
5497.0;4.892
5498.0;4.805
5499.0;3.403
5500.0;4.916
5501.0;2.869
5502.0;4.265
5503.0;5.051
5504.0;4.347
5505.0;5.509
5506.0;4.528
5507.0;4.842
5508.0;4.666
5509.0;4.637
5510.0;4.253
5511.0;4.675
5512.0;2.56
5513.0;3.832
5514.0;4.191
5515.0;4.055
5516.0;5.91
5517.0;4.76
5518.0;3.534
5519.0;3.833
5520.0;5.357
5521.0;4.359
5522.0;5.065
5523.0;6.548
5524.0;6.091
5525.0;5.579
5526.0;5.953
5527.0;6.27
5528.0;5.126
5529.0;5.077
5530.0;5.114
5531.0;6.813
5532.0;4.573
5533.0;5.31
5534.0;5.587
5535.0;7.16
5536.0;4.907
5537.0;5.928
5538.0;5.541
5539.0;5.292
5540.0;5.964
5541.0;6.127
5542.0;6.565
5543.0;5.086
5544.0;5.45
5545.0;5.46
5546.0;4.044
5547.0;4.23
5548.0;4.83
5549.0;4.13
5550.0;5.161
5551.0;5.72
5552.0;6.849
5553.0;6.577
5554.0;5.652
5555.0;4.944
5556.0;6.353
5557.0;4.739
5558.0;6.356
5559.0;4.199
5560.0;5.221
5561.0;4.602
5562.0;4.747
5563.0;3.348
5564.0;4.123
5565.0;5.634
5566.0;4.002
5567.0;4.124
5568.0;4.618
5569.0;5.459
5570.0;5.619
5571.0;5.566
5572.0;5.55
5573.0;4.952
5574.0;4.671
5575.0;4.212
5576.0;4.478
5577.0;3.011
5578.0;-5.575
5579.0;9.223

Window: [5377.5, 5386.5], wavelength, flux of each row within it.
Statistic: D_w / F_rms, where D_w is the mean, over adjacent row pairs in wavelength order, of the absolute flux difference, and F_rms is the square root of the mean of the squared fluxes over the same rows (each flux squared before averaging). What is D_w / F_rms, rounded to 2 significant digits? 0.19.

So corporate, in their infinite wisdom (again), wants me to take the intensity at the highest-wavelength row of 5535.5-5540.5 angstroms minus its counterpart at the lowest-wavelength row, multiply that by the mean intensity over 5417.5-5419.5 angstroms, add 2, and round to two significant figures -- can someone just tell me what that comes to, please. 9.6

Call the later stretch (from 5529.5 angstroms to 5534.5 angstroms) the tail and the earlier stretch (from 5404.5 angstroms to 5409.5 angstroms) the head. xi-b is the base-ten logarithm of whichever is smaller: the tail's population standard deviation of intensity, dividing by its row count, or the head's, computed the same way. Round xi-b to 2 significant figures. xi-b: -0.34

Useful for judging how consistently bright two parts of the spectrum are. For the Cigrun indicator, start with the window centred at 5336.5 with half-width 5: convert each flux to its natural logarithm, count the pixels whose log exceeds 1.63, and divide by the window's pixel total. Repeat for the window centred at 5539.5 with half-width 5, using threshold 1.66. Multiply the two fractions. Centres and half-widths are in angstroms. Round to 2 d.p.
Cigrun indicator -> 0.16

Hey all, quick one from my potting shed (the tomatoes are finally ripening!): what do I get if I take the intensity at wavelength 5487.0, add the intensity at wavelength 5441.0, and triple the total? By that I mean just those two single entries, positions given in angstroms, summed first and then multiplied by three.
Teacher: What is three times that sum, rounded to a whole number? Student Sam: 31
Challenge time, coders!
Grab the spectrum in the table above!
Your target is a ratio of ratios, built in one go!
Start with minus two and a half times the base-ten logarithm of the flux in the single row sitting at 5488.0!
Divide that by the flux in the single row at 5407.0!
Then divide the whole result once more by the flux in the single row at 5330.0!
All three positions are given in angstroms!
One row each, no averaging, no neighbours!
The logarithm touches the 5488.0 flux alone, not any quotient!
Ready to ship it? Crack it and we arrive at -0.099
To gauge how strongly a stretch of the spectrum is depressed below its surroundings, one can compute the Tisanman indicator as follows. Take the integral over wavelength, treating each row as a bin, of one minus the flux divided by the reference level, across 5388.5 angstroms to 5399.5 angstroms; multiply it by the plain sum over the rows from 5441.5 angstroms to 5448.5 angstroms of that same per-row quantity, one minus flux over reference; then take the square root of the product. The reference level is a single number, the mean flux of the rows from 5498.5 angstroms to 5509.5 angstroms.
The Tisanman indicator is 1.20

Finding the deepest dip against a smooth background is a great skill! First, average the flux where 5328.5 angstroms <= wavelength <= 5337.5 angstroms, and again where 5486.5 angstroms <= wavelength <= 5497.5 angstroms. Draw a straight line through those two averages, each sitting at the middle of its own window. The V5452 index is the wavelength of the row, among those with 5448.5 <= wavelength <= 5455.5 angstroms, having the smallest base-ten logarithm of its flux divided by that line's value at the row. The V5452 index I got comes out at 5450.0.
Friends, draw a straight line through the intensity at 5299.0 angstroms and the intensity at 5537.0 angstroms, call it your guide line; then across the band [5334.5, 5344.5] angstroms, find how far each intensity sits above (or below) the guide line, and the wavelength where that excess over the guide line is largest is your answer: 5335.0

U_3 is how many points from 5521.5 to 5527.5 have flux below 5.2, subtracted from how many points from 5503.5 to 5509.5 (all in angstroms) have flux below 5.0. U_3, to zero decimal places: 4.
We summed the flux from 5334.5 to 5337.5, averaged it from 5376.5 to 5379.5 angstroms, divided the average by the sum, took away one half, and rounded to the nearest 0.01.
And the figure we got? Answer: -0.18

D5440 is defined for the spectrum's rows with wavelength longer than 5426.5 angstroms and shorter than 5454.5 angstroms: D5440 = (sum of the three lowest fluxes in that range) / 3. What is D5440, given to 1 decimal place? 3.7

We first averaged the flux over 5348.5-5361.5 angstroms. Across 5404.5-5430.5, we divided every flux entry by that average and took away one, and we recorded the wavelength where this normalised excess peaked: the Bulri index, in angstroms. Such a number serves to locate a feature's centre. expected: 5418.0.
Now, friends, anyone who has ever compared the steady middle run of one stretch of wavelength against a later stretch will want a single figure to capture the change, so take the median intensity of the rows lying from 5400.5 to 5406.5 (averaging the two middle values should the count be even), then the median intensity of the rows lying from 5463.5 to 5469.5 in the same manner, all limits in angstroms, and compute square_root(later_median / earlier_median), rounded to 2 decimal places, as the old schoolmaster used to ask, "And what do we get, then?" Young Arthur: 0.96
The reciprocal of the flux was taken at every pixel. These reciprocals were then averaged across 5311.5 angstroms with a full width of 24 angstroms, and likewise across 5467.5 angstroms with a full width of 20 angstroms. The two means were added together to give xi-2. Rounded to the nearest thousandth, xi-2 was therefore 0.433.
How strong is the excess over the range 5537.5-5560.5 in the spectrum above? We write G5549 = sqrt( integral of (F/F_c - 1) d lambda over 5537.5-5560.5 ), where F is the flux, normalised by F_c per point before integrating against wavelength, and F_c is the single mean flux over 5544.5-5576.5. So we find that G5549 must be 1.4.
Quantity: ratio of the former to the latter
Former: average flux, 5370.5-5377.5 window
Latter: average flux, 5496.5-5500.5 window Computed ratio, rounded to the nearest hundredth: 1.17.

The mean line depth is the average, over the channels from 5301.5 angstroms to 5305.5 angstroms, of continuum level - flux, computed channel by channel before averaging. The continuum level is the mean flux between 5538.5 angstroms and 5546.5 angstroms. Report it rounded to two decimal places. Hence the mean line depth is 0.42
